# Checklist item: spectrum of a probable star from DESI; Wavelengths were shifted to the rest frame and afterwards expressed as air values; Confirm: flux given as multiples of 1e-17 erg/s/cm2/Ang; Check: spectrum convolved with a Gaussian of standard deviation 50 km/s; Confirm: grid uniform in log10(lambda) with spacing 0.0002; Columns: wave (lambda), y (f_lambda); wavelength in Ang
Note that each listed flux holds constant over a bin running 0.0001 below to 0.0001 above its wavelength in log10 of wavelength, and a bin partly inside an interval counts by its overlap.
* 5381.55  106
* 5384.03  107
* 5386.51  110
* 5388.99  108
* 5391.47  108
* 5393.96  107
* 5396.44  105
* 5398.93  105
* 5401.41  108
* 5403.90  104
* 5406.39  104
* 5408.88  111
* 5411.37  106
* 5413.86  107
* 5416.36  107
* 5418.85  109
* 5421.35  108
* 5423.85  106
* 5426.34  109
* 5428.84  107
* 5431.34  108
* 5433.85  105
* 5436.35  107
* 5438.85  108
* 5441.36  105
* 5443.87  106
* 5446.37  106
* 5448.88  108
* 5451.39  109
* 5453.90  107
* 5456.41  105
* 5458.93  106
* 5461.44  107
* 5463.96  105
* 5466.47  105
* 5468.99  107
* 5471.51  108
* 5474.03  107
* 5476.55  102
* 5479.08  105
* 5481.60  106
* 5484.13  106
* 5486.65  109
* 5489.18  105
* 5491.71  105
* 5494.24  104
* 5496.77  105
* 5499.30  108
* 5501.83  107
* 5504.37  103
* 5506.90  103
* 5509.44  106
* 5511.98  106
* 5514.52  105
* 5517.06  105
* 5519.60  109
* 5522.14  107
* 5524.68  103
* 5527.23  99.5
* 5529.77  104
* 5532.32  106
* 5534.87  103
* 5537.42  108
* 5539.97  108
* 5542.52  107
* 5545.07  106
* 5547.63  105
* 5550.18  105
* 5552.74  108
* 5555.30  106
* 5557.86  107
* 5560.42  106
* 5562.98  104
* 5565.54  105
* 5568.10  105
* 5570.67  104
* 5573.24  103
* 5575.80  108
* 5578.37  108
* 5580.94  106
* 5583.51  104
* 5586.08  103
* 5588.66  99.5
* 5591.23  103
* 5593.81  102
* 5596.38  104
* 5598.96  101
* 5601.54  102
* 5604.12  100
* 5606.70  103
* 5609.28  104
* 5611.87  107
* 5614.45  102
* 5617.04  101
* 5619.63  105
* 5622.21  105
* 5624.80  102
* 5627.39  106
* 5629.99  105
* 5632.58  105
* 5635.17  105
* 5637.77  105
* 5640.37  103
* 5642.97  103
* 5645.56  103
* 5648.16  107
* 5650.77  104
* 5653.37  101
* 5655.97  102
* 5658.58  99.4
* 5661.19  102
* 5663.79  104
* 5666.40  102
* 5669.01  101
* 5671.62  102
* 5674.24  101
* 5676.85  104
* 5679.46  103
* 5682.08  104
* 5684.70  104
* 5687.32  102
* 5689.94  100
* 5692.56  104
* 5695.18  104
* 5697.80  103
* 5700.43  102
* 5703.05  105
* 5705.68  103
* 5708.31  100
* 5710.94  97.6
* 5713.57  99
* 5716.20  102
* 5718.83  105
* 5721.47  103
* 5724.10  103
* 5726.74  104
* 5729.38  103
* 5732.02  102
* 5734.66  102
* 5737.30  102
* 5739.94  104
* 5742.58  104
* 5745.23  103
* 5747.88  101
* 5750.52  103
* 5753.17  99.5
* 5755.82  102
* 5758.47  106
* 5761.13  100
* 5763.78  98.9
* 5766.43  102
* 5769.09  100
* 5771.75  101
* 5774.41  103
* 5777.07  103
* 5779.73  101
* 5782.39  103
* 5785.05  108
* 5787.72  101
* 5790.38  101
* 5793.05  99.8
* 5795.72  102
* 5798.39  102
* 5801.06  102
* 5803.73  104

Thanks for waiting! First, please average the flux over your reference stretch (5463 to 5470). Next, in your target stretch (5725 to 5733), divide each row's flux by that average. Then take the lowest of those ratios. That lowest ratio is 0.965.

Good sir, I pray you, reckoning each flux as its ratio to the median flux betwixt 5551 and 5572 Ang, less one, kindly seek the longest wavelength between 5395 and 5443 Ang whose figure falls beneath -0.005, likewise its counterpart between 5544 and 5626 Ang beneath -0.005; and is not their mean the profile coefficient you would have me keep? 5515.6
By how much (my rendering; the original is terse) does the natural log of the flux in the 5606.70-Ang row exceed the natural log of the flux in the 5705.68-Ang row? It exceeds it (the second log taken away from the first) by 0.00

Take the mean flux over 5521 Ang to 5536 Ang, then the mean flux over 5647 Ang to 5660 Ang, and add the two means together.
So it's 206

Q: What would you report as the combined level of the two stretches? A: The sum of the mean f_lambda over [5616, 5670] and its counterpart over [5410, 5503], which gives 210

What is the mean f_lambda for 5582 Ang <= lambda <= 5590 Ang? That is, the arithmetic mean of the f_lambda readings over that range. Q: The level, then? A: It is 102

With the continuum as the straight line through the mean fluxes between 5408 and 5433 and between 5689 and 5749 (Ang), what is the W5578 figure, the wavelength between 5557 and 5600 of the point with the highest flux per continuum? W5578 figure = 5578.37 Ang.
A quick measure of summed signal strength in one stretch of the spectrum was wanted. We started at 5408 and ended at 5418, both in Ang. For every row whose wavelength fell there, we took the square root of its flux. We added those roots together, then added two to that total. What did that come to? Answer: 43.5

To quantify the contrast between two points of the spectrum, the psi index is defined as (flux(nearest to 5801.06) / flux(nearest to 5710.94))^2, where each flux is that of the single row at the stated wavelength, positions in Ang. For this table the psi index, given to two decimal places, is 1.09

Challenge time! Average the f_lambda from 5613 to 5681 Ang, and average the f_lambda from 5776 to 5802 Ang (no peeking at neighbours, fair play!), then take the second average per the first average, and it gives 0.991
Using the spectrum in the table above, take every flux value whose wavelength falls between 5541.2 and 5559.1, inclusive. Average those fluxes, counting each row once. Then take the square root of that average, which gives 10.3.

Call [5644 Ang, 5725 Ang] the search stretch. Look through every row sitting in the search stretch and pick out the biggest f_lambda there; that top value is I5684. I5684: 107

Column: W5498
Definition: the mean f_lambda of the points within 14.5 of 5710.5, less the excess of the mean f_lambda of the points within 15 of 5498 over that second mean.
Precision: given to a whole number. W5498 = 99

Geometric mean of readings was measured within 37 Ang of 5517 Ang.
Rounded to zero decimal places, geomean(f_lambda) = 106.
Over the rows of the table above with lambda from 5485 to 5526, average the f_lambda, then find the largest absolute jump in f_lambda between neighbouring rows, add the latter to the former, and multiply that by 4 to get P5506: 438.5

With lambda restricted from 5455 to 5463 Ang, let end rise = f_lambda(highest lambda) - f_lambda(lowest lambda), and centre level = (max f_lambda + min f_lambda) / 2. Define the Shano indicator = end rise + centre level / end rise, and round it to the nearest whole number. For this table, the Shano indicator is 55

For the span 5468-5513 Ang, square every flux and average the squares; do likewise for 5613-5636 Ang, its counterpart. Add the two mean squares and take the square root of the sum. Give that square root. 148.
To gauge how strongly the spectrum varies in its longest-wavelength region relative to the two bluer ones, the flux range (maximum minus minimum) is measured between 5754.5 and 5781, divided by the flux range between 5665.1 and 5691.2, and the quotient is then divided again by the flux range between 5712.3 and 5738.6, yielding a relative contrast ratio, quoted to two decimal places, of 0.30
